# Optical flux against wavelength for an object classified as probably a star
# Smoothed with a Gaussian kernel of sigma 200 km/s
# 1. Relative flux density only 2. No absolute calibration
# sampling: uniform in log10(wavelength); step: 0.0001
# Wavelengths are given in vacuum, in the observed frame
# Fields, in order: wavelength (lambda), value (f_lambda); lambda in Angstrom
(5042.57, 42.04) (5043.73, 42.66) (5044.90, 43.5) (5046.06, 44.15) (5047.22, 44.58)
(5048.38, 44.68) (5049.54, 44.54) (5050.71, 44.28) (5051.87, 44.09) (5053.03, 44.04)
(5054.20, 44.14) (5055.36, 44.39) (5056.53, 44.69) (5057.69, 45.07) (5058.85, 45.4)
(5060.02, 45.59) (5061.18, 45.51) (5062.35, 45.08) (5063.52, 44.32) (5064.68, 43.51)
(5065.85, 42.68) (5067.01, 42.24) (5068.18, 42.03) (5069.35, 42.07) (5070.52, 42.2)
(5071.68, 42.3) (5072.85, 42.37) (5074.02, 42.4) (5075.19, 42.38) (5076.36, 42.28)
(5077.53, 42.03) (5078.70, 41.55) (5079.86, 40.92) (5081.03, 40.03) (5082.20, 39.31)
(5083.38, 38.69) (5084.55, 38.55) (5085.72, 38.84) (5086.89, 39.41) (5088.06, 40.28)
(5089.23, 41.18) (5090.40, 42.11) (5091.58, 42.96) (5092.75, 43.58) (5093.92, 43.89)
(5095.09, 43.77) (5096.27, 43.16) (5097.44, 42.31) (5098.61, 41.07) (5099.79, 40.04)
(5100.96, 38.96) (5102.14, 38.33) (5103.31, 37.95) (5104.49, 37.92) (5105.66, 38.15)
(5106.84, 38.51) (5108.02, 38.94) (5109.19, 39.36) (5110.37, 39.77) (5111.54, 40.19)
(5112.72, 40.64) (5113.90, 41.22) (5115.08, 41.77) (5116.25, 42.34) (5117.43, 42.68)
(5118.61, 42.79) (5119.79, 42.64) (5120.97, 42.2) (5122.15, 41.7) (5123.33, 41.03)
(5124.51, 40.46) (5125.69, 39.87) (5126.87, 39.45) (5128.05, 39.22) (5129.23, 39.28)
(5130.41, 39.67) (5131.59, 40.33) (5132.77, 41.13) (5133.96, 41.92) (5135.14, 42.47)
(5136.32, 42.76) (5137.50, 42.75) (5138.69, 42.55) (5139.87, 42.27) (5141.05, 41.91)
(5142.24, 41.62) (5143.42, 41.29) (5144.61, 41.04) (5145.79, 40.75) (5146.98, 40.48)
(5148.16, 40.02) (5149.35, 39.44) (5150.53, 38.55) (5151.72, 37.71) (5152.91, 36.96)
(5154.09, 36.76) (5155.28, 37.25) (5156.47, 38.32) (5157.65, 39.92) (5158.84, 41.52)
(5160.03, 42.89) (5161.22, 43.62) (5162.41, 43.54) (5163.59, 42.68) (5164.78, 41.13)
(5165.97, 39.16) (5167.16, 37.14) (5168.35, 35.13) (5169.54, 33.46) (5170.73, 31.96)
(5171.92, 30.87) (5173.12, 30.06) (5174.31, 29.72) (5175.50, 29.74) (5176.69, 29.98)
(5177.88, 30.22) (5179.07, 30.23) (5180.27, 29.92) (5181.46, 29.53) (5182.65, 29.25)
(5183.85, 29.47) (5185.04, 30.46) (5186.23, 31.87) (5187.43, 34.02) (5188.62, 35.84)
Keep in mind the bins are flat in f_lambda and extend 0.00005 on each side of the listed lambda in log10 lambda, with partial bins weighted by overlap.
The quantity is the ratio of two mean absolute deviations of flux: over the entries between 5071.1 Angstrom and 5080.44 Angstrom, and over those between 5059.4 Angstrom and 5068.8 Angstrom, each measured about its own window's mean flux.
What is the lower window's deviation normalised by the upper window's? 3.2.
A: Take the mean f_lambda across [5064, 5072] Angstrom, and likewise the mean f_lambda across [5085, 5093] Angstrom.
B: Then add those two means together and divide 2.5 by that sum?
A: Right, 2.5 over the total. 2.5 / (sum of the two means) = 0.0299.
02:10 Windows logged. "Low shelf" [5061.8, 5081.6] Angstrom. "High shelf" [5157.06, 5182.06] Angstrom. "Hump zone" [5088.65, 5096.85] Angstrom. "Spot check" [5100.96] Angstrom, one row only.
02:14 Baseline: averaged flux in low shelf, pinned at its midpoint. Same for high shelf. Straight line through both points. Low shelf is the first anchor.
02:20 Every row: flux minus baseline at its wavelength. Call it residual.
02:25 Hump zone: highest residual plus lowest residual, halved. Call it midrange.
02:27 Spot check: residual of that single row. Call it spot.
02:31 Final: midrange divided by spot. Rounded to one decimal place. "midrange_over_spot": -1.2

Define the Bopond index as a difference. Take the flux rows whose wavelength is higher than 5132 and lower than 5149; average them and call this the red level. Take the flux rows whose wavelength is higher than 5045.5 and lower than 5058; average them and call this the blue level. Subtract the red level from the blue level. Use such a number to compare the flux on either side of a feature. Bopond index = 2.8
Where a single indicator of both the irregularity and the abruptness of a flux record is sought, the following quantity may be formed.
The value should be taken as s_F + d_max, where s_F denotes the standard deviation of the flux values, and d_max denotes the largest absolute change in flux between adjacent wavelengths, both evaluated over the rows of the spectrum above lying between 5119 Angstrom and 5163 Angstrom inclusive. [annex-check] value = 3.4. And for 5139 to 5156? 2.8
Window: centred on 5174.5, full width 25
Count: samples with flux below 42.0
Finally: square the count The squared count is 361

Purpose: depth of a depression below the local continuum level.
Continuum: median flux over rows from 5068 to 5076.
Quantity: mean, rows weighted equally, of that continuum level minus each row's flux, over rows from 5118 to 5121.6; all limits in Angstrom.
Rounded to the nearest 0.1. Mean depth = -0.2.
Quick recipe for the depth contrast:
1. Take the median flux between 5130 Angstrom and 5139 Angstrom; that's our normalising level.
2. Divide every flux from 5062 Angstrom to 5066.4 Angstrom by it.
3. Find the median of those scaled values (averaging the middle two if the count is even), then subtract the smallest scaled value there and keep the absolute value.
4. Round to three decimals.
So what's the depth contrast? 0.029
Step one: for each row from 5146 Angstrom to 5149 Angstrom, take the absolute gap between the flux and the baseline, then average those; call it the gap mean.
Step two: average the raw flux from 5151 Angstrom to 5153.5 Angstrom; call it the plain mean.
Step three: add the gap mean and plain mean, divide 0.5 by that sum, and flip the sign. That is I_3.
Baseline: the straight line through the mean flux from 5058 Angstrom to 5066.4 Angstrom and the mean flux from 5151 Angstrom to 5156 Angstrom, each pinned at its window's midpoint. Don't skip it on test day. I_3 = -0.0125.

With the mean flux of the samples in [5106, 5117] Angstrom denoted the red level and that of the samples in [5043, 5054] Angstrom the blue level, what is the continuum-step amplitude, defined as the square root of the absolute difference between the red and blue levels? 1.9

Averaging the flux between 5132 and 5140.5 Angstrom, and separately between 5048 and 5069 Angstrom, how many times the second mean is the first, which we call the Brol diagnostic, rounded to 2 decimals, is 0.96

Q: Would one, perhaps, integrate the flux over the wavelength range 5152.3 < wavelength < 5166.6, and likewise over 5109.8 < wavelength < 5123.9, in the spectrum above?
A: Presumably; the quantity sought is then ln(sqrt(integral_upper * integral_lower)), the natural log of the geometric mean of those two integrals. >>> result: 6.365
